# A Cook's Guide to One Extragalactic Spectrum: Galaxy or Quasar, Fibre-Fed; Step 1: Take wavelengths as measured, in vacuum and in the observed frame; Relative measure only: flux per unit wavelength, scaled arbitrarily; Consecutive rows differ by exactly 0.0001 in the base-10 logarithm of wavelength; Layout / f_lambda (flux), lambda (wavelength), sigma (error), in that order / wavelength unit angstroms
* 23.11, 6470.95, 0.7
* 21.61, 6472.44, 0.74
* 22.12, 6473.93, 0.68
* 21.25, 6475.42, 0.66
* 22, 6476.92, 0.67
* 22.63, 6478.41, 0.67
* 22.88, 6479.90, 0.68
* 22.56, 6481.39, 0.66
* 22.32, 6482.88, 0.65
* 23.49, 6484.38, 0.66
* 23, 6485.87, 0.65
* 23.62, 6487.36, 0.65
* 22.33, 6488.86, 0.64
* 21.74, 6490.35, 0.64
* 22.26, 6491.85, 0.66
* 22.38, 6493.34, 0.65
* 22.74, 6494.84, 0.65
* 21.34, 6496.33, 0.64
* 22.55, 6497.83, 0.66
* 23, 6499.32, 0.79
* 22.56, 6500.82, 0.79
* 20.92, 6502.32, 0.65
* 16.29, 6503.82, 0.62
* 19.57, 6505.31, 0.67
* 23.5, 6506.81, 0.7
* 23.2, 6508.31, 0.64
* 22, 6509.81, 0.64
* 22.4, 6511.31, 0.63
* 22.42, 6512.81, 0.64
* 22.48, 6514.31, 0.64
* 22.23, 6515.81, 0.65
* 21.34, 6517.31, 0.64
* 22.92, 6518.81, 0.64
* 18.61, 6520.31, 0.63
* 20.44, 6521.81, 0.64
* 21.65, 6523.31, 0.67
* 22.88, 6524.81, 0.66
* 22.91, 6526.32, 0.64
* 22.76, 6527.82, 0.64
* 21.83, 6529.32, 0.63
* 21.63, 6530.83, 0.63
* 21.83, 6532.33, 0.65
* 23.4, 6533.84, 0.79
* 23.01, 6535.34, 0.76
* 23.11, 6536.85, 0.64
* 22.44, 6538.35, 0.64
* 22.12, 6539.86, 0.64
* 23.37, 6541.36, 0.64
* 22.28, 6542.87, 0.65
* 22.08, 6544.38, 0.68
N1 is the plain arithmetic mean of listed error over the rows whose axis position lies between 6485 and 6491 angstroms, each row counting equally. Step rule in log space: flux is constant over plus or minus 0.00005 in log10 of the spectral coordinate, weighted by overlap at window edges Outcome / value 0.645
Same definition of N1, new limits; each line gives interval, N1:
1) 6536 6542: 0.640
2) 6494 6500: 0.685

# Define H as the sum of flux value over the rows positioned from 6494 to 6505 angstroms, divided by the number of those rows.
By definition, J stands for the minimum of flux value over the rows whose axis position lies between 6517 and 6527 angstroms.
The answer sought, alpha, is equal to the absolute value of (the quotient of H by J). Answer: 1.15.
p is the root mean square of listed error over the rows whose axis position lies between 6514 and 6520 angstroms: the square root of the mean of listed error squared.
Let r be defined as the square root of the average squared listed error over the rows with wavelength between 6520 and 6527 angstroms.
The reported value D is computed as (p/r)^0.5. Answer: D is 1.00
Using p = 0.643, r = 0.648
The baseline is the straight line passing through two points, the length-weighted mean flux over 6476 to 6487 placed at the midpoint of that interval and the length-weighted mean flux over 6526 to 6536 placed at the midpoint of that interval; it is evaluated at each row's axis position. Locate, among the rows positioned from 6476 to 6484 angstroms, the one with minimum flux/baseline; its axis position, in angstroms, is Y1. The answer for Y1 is 6476.92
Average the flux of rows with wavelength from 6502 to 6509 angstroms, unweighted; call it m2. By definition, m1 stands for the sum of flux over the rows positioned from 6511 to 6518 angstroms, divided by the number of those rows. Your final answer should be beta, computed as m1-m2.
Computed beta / 1.5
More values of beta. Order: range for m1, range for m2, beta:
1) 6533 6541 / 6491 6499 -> 0.6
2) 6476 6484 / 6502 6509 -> 1.8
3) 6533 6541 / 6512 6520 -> 0.5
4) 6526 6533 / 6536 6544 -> -0.5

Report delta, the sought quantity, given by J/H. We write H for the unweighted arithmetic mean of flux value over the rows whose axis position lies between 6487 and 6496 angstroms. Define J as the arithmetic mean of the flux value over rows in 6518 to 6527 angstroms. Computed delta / 0.96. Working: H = 22.5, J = 21.6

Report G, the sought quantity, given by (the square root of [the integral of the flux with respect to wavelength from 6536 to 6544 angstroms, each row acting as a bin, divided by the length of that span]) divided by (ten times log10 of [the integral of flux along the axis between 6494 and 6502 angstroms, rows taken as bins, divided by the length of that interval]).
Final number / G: 0.353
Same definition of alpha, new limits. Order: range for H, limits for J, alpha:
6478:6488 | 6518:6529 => 1.23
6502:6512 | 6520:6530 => 1.14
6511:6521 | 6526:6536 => 1.01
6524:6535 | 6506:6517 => 1.02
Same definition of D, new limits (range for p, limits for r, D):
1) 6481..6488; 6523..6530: 1.00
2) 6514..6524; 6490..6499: 1.00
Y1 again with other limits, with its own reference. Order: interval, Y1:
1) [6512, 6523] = 6520.31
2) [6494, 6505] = 6503.82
